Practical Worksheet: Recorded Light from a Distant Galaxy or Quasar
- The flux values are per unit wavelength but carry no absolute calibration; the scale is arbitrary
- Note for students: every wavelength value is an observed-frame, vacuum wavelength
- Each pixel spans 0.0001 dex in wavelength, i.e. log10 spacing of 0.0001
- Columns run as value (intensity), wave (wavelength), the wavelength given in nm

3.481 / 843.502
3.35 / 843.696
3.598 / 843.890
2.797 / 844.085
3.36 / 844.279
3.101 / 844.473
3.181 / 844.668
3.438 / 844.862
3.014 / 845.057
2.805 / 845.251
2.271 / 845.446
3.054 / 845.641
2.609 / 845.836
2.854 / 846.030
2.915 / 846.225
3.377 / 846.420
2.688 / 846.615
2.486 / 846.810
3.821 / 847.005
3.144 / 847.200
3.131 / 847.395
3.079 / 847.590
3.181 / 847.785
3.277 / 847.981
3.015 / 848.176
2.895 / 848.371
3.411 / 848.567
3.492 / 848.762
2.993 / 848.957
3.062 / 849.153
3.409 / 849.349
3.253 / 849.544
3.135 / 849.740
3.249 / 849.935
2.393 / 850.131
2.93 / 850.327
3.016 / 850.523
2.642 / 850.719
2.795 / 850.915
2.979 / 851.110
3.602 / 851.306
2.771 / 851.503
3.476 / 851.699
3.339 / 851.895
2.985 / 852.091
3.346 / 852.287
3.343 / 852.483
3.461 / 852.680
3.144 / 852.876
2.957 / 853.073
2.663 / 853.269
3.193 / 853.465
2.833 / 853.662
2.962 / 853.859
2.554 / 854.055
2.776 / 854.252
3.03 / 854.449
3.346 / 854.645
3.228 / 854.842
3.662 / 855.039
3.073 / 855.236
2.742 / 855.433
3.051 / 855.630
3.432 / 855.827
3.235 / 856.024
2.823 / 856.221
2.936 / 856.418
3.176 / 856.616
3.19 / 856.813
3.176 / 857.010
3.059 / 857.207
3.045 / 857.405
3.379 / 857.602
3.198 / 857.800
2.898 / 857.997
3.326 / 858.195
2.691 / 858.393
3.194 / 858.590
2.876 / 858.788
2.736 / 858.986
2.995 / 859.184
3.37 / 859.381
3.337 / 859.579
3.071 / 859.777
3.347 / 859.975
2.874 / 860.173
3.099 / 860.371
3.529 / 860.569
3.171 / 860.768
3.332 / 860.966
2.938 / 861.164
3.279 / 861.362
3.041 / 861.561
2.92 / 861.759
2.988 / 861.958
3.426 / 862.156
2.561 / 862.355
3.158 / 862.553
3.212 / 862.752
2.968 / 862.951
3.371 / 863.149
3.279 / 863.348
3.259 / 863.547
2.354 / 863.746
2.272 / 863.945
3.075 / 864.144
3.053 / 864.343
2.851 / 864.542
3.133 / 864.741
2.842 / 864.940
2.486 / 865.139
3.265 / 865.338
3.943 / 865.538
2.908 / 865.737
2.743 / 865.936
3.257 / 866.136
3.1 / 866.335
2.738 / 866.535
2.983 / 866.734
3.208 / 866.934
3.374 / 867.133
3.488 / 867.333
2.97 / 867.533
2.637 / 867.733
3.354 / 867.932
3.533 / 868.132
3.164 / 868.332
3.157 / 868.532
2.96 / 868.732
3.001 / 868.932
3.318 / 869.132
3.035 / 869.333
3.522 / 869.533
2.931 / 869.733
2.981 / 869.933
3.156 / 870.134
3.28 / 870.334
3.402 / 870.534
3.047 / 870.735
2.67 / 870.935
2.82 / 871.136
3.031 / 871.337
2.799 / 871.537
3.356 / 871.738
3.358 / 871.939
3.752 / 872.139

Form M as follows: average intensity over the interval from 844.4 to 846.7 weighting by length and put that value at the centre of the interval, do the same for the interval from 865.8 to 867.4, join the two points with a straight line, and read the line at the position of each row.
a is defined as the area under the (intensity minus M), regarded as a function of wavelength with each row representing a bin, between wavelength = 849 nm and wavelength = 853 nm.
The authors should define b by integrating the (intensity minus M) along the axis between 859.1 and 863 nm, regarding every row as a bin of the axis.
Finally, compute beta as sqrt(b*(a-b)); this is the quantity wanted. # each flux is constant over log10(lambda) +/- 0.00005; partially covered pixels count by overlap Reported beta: 0.26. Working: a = 0.53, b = 0.29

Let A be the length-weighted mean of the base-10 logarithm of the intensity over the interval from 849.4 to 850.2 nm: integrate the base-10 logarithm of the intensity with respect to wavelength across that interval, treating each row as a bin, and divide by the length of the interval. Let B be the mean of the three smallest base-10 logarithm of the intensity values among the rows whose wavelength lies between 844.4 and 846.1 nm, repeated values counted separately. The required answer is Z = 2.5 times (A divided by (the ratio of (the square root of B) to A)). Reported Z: 0.91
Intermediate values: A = 0.482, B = 0.407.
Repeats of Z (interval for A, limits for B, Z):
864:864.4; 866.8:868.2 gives 0.82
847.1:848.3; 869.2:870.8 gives 0.89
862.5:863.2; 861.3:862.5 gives 0.93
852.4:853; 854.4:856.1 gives 0.98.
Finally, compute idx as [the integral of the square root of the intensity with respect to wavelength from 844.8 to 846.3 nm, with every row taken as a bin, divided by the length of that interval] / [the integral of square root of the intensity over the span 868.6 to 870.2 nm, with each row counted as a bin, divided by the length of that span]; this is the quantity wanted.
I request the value 0.96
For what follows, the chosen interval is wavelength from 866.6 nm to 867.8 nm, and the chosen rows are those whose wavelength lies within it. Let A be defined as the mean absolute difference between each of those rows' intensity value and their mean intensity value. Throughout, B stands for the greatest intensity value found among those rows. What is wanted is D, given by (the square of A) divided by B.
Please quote 0.0174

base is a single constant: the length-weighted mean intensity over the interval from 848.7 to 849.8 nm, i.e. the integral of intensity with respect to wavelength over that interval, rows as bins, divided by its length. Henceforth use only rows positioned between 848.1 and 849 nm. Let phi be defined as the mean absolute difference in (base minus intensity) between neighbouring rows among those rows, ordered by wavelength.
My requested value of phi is 0.304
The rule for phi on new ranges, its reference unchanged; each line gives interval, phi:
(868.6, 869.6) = 0.282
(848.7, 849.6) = 0.268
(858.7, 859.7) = 0.202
